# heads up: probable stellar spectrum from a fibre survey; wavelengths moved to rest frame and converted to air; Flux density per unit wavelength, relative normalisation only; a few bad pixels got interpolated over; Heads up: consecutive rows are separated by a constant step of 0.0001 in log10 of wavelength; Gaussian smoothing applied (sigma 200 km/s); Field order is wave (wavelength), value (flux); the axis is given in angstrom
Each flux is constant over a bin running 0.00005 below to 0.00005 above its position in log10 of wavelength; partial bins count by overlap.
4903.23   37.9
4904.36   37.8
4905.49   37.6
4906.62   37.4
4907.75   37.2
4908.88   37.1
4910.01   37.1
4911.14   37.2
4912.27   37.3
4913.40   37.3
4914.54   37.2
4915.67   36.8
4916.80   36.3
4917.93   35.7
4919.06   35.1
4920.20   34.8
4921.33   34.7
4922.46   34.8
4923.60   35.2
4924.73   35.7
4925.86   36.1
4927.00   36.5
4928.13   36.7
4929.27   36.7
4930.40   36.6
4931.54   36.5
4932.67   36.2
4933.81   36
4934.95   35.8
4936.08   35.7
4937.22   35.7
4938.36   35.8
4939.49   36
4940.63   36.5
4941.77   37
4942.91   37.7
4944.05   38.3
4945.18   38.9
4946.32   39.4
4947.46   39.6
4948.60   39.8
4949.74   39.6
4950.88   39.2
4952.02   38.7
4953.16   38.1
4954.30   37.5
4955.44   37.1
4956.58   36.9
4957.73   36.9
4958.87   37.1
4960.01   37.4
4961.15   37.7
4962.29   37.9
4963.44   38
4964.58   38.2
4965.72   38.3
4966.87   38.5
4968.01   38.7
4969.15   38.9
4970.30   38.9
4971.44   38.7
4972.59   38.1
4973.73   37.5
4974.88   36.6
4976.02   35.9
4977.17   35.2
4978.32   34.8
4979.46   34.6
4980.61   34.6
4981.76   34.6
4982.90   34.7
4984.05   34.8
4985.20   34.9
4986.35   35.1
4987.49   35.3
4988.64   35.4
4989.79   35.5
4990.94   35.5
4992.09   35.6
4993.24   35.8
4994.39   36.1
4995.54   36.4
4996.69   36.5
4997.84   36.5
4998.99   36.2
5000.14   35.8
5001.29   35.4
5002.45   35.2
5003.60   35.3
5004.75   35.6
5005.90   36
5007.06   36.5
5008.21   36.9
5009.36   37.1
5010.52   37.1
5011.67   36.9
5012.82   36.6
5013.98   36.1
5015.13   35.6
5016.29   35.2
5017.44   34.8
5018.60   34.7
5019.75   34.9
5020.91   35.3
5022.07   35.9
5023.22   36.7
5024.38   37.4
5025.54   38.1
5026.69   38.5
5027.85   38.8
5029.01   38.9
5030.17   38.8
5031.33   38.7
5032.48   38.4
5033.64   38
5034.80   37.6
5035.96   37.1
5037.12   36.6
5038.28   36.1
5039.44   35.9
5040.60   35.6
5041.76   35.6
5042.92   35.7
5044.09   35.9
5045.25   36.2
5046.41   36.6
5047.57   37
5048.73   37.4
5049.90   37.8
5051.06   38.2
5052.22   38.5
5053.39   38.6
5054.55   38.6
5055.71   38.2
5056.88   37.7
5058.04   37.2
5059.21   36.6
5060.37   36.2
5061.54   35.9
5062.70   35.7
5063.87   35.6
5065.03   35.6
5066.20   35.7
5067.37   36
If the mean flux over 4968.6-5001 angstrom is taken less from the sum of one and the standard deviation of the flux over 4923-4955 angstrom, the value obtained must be -33.6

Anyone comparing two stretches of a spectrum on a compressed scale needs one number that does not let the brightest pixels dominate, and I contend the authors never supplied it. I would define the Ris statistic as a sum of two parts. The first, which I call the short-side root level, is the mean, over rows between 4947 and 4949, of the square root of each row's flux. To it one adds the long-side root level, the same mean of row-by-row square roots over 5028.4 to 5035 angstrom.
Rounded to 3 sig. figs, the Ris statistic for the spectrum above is 12.5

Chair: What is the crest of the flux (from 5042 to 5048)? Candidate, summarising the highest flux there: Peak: 37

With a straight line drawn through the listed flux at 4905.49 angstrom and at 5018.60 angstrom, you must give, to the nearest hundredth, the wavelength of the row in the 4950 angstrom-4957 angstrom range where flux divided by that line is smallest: 4956.58 angstrom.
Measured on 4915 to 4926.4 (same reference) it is 4921.33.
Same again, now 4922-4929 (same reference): 4922.46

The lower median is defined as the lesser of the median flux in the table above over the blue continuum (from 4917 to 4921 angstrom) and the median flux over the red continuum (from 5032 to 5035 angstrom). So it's 35.1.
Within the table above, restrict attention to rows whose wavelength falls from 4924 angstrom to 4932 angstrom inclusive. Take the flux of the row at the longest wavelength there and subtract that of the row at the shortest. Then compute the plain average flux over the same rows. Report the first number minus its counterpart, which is -35.6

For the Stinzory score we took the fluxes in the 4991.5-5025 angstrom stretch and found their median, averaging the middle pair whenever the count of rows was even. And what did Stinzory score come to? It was 36.0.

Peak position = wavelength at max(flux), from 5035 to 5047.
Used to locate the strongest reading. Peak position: 5035.96 angstrom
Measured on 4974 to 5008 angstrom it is 4974.88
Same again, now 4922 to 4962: 4948.60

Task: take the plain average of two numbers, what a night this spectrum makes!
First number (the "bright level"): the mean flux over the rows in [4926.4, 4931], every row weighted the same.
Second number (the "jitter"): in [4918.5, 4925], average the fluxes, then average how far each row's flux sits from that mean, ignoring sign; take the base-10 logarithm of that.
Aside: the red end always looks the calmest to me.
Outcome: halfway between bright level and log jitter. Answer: 18.0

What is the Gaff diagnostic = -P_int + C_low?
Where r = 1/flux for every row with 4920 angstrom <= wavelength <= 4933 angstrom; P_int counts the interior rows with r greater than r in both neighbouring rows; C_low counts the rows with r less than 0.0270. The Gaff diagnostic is -1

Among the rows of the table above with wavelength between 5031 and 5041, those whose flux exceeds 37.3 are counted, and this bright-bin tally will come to 4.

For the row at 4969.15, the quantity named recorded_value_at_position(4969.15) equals 38.9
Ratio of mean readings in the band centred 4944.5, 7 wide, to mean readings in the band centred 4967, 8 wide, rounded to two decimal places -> 1.00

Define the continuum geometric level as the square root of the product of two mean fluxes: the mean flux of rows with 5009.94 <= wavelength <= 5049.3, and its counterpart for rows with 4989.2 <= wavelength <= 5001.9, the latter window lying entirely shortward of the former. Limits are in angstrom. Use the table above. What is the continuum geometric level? 36.3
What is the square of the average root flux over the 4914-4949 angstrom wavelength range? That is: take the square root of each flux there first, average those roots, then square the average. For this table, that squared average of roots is 36.6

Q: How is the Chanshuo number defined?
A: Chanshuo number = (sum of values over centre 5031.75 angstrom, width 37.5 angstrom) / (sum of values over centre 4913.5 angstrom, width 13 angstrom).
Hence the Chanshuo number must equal 2.9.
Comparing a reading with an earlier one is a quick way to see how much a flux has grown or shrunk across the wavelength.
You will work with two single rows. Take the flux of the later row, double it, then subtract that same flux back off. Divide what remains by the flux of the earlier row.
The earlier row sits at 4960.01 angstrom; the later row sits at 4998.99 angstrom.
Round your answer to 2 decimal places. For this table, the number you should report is 0.97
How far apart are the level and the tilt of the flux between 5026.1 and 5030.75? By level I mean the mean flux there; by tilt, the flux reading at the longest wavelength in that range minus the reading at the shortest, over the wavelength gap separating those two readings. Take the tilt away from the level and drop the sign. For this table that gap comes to 38.7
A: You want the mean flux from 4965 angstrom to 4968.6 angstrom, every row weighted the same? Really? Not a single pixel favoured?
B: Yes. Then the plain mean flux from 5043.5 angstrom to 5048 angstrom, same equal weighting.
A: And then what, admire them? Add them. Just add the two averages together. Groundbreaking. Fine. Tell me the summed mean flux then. 74.9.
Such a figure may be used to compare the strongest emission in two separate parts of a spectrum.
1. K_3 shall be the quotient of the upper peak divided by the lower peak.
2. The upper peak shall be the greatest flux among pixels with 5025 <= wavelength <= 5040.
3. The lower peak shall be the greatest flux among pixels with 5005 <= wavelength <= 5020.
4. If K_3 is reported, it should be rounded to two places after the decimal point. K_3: 1.05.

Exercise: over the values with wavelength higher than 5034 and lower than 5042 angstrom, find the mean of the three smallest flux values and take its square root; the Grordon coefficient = 5.97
